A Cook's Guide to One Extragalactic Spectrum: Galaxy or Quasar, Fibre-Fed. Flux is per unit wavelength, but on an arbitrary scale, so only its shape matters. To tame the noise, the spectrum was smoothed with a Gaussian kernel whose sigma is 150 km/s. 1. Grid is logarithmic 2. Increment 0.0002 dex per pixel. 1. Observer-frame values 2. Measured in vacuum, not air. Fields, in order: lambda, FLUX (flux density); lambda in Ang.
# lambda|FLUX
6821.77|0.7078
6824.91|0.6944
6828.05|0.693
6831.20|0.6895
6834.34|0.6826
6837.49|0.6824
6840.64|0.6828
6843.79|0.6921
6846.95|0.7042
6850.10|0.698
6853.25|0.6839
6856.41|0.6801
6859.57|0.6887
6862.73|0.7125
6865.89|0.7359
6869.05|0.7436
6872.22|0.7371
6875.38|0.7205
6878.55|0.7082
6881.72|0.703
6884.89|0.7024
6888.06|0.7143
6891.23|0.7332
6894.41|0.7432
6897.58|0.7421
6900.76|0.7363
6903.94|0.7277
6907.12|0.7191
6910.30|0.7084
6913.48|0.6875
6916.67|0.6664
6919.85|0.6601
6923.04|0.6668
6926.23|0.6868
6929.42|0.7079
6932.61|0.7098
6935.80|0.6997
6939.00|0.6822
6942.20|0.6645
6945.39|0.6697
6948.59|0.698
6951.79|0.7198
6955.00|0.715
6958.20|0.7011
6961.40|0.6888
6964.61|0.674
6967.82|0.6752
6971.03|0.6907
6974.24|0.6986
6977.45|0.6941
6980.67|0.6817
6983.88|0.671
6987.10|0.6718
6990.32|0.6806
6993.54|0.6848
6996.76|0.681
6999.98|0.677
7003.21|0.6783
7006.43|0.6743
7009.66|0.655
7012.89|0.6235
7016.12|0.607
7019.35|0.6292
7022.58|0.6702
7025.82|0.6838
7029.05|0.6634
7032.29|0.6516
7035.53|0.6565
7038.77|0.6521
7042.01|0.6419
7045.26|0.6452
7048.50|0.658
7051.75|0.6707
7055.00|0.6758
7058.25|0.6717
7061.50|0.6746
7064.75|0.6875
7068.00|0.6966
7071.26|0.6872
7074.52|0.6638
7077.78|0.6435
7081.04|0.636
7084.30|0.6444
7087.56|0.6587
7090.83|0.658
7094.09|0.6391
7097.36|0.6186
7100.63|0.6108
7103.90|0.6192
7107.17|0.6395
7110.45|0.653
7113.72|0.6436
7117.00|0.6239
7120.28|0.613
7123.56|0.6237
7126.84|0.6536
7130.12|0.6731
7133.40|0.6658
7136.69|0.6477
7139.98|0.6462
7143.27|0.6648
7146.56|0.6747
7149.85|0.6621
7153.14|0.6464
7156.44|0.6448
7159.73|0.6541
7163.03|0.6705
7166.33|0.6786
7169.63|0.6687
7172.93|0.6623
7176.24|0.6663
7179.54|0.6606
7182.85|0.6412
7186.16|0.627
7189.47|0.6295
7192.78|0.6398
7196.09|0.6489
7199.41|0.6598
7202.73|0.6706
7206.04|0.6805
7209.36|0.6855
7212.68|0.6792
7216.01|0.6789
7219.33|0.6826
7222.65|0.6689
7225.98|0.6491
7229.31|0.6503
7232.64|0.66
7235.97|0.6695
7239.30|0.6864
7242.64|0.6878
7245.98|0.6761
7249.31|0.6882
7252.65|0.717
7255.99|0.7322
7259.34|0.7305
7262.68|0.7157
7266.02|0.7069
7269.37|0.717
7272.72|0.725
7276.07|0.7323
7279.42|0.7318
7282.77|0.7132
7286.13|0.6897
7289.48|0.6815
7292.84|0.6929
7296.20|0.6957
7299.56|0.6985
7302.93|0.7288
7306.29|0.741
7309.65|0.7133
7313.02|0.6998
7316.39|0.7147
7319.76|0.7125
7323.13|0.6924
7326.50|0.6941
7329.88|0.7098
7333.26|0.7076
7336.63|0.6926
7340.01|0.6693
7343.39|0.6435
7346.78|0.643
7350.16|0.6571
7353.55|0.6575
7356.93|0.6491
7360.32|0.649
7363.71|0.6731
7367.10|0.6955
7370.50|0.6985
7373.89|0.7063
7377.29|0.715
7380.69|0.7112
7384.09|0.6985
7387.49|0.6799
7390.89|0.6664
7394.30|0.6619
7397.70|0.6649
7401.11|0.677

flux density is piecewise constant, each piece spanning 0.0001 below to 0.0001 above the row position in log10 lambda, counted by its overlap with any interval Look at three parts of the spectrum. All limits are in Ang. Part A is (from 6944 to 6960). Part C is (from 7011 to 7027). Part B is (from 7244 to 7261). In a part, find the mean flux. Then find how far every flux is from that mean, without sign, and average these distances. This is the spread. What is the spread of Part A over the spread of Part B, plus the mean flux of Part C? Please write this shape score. 1.3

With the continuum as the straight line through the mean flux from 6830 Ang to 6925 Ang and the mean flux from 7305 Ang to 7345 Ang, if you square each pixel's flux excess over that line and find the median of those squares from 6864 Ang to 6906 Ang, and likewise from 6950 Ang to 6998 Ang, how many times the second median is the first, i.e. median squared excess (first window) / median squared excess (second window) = 2.3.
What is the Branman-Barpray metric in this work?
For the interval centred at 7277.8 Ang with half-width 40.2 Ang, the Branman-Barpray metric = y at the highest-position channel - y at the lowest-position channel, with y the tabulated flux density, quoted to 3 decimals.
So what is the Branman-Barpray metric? 0.028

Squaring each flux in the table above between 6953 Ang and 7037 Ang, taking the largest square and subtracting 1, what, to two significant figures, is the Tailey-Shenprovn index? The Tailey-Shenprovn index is -0.49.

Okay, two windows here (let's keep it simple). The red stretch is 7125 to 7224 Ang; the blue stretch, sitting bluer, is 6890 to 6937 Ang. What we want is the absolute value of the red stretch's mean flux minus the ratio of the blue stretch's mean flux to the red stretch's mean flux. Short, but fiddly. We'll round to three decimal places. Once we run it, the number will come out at 0.407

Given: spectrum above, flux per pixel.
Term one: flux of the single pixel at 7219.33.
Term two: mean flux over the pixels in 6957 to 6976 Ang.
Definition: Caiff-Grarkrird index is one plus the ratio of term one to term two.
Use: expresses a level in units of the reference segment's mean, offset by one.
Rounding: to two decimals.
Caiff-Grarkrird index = 1.99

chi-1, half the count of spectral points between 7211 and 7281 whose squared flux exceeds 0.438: 9.0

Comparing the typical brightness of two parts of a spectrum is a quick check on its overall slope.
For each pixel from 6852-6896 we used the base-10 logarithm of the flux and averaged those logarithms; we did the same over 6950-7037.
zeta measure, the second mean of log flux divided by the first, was 1.18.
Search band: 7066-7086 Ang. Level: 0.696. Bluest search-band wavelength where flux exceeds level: 7068.00 Ang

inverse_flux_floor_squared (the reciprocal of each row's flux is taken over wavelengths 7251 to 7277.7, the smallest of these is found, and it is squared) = 1.86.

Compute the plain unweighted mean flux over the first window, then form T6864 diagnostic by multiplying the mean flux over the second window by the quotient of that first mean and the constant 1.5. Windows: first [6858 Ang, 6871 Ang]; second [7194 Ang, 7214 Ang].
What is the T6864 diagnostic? 0.322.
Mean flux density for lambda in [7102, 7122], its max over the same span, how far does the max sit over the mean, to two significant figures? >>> 0.021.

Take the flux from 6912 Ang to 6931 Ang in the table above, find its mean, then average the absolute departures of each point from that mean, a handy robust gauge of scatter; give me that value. 0.015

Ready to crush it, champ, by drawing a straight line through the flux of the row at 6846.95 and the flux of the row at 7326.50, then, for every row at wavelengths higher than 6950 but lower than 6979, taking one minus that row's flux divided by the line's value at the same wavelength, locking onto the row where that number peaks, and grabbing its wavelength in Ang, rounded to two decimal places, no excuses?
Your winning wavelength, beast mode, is 6964.61 Ang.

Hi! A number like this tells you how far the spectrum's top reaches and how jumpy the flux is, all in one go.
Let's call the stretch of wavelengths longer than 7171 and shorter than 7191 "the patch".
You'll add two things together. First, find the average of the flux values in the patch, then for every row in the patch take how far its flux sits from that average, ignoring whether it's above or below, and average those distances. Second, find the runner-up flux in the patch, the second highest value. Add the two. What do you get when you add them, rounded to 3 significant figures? 0.678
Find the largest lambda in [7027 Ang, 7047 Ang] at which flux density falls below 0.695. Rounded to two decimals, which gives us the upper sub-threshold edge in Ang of 7045.26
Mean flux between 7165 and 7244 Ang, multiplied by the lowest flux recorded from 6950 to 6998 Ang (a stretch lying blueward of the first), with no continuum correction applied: 0.445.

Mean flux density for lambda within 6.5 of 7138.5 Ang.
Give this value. 0.66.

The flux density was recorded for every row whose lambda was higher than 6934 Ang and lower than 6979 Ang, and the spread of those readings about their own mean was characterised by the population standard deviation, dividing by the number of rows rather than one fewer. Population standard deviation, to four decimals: 0.0158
